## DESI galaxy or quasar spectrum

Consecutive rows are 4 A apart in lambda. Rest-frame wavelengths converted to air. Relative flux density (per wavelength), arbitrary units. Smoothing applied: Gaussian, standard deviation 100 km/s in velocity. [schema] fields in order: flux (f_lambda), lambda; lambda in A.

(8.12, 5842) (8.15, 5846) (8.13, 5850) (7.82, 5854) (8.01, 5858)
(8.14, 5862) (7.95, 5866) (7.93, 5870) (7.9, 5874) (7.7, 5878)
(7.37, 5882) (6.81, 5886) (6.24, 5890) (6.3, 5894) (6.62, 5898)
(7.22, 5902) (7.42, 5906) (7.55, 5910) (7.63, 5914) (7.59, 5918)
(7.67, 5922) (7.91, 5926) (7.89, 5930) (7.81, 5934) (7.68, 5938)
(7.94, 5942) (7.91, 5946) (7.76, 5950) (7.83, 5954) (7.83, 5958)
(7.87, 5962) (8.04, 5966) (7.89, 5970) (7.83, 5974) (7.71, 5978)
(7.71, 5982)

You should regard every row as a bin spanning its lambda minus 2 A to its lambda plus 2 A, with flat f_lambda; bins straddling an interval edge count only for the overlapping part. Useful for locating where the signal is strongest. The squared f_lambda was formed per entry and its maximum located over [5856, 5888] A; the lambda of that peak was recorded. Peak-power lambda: 5862 A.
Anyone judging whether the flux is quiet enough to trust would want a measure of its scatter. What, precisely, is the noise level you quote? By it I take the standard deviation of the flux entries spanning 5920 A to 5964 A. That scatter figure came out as 0.09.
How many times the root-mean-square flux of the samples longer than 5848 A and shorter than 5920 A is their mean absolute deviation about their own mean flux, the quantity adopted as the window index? 0.063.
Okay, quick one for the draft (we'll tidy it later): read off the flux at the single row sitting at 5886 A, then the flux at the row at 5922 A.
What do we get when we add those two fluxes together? 14.5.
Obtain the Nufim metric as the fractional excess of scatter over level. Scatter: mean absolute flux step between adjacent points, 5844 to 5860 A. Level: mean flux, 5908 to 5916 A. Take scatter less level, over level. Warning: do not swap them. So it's -0.977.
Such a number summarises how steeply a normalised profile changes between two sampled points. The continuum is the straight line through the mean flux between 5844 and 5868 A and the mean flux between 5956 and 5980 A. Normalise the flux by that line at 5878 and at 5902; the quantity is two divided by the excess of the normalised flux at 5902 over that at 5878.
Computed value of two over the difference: -36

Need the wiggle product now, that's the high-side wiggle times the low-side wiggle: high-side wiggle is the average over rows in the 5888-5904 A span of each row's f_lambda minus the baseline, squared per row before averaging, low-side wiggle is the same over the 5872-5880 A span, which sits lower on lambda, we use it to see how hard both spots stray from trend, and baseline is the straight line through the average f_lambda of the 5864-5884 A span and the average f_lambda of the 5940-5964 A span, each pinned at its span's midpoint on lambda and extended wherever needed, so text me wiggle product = 0.018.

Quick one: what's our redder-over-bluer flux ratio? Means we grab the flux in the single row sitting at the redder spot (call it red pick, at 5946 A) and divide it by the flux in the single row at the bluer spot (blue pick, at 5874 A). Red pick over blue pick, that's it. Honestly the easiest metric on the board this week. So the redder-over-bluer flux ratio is 1.00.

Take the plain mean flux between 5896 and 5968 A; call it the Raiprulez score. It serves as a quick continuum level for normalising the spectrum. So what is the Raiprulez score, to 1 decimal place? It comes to 7.7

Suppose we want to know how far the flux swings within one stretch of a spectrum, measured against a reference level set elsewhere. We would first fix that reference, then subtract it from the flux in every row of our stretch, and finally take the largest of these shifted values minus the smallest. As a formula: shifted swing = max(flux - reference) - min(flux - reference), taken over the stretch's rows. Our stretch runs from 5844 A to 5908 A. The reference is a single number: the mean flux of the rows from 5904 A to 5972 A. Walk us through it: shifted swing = 1.91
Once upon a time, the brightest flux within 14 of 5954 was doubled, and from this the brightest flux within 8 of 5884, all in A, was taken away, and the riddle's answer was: 8.4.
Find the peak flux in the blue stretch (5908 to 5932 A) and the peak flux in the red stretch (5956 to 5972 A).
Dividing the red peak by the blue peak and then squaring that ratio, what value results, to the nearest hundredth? 1.03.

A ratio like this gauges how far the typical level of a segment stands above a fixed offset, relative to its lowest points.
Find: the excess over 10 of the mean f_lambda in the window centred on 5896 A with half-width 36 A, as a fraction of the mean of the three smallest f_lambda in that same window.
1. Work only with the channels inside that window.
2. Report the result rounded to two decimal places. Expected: -0.40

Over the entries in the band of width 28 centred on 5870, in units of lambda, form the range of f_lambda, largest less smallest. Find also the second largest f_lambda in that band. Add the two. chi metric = 8.78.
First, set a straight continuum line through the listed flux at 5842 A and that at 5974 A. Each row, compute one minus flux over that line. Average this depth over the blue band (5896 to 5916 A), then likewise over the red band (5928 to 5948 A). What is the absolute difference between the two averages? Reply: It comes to 0.08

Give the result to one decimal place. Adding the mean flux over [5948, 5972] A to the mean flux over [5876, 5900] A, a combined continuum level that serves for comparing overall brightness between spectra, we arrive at 14.7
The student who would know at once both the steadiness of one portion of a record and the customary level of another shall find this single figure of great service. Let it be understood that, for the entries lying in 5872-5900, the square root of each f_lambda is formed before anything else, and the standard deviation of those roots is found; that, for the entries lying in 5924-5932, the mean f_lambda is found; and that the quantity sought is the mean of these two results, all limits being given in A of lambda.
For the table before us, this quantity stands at 4.01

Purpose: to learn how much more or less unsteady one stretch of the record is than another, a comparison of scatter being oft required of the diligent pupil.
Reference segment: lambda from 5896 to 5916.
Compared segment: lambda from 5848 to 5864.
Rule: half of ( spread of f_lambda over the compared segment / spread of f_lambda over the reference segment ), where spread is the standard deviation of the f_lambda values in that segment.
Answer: 0.2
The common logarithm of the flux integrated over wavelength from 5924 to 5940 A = 2.10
